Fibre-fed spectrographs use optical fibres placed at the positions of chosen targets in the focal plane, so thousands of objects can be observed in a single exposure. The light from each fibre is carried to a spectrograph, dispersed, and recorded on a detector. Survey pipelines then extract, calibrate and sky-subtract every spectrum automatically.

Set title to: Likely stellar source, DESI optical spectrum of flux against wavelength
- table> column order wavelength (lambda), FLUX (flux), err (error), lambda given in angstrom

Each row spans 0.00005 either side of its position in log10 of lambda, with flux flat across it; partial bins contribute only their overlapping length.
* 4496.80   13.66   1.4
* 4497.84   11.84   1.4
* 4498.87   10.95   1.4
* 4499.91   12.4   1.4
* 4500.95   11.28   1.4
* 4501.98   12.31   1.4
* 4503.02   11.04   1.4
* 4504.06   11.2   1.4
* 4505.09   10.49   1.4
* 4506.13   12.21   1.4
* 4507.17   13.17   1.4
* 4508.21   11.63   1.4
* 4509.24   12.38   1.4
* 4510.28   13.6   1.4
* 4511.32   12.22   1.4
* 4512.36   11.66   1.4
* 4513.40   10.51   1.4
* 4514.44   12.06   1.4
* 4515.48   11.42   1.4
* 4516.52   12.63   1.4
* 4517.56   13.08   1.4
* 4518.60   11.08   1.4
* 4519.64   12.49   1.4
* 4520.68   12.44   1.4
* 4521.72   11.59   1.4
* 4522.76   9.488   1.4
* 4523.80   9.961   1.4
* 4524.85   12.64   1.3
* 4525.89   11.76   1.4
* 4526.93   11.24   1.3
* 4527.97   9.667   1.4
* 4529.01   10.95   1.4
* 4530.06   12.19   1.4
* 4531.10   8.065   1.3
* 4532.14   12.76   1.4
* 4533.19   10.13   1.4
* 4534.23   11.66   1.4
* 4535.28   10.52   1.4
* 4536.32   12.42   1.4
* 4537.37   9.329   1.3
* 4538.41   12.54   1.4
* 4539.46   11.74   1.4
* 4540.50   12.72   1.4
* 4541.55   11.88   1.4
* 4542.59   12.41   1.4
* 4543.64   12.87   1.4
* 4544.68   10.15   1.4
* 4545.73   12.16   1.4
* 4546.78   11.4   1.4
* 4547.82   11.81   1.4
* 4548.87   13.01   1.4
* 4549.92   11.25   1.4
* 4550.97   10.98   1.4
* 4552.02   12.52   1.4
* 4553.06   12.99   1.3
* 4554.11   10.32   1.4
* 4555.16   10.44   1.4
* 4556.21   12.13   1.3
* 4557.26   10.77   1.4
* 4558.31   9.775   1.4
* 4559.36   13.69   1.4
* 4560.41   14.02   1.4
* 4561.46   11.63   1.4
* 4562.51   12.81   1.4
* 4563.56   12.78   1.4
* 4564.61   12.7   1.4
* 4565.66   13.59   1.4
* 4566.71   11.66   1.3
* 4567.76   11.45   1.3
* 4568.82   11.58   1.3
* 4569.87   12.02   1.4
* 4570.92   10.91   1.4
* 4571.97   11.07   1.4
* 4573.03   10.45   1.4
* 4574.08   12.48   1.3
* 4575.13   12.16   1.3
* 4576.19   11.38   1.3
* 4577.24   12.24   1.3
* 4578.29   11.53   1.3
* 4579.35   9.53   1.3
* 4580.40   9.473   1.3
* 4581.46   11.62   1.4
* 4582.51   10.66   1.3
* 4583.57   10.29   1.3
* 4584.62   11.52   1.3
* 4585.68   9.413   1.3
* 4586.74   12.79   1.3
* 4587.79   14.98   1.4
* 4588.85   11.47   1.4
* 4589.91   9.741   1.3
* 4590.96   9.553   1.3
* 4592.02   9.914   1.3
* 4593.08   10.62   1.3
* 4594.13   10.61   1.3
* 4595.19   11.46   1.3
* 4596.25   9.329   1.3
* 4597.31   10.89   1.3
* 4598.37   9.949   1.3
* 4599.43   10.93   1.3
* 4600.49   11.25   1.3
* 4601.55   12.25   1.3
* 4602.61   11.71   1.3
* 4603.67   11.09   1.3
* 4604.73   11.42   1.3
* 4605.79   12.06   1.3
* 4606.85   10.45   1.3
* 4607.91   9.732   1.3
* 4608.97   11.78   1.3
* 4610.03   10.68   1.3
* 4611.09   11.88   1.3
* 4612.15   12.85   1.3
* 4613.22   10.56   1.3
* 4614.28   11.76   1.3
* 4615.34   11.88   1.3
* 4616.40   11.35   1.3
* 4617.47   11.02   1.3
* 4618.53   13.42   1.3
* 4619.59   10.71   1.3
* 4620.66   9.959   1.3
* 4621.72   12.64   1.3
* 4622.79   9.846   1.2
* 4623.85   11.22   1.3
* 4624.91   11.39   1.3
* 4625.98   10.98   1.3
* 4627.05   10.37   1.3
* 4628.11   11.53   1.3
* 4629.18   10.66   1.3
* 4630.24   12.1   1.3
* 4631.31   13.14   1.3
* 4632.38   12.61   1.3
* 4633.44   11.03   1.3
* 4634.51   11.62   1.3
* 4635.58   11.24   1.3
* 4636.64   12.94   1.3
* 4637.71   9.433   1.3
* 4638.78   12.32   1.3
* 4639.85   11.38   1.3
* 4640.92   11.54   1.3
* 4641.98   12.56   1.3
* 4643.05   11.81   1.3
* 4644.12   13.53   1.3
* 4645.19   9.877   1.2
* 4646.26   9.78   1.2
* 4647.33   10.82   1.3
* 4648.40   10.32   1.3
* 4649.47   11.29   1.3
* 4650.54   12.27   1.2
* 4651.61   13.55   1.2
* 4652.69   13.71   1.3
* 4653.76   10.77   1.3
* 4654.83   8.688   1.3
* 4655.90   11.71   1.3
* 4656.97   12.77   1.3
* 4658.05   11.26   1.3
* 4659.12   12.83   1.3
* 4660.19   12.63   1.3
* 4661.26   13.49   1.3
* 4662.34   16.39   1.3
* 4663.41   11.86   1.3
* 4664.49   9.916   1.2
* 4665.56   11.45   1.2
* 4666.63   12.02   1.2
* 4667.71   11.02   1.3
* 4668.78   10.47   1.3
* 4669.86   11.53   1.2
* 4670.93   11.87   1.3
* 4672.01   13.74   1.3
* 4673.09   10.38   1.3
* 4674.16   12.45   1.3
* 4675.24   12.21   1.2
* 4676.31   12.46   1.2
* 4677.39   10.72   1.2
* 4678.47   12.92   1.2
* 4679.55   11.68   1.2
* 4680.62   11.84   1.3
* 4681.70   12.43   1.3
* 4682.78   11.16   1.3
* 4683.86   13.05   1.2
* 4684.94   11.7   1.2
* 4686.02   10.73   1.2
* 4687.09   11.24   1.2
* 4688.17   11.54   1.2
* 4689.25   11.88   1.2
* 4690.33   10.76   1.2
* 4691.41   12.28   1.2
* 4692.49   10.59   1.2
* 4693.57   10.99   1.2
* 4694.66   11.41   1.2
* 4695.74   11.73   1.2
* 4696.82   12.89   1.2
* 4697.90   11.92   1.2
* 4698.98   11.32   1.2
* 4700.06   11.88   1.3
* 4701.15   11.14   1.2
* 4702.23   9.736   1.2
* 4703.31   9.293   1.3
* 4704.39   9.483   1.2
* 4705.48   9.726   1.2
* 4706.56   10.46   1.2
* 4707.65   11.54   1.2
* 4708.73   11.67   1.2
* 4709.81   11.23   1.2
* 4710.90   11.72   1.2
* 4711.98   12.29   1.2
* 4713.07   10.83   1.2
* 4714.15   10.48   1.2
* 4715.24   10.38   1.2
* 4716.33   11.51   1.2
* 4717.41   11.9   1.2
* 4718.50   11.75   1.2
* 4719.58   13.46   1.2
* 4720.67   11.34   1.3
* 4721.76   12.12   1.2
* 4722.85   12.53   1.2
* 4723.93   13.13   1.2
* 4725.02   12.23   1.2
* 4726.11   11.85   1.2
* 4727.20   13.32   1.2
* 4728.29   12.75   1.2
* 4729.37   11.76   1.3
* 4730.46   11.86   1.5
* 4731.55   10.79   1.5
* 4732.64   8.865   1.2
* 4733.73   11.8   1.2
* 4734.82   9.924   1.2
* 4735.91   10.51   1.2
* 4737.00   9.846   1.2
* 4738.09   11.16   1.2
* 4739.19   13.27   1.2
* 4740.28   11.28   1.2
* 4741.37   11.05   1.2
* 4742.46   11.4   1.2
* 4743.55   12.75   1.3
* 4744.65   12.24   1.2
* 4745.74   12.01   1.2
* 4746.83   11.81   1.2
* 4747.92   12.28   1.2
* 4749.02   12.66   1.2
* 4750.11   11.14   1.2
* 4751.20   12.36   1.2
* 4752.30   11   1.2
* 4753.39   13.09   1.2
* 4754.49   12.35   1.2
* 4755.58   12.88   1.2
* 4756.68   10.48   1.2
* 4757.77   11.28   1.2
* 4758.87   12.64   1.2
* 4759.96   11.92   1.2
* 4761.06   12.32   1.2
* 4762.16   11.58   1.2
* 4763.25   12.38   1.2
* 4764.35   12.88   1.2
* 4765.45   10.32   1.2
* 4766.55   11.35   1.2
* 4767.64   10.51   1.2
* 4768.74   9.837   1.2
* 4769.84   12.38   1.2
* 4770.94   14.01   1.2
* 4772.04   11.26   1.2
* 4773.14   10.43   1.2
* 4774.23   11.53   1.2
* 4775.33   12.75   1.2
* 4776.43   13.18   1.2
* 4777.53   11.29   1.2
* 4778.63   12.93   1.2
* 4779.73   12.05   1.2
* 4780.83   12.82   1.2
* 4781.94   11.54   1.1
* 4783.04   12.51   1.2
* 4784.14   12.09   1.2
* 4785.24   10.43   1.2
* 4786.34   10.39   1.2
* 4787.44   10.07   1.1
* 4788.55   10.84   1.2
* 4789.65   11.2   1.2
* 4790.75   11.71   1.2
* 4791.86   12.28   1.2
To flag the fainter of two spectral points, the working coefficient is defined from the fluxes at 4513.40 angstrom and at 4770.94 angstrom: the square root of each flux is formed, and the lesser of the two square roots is 3.24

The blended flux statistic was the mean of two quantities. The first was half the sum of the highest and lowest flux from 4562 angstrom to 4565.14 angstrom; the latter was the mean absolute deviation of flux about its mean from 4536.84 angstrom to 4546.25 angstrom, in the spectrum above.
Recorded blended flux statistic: 6.83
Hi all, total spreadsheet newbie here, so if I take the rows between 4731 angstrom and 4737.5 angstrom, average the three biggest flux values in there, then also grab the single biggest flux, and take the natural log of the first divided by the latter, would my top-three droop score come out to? -0.067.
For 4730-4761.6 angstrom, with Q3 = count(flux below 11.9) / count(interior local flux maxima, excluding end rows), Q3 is 1.78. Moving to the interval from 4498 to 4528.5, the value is 1.78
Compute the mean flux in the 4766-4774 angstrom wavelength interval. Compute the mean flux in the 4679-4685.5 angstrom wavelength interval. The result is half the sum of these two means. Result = 11.7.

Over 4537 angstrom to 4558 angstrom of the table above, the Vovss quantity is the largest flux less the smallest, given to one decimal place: 3.7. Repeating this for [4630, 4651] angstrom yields 4.1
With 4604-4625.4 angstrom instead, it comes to 3.7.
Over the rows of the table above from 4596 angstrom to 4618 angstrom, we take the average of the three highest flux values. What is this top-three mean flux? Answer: 12.4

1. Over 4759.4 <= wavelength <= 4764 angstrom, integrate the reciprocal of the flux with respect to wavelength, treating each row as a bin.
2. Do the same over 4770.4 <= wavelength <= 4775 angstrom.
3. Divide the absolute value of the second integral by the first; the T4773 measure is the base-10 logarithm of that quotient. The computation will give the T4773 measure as 0.01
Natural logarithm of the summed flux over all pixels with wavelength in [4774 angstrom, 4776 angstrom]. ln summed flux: 3.19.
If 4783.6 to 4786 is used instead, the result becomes 3.11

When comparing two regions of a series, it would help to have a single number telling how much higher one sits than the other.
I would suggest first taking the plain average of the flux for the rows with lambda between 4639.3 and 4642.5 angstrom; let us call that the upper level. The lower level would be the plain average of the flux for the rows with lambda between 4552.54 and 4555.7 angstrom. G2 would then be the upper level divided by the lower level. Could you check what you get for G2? 1.05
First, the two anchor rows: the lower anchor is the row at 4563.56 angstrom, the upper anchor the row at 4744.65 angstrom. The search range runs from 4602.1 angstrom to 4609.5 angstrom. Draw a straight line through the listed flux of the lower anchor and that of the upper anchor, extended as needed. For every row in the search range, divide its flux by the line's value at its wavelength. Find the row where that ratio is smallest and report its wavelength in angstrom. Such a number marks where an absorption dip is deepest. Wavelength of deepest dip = 4607.91 angstrom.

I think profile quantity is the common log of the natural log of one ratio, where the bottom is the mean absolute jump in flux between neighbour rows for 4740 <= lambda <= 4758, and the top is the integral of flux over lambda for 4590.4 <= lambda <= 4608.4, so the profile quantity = 0.730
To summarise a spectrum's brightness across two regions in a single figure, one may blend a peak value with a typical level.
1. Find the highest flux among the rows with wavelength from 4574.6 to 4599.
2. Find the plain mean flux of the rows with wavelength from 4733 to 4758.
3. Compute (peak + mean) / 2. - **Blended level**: 13.3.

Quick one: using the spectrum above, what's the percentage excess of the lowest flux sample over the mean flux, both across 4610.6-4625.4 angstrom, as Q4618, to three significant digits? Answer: -14.1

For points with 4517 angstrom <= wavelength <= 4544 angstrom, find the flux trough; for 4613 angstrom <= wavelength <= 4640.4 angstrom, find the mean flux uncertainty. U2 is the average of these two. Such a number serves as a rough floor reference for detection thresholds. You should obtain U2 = 4.68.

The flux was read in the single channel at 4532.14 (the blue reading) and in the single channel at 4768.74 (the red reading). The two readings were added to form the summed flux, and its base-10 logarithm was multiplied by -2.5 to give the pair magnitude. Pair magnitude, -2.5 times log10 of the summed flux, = -3.39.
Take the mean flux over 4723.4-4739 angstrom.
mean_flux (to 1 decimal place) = 11.4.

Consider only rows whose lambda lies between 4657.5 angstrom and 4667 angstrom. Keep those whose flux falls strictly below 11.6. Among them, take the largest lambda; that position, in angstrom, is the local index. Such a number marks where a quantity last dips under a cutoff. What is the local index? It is 4665.56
